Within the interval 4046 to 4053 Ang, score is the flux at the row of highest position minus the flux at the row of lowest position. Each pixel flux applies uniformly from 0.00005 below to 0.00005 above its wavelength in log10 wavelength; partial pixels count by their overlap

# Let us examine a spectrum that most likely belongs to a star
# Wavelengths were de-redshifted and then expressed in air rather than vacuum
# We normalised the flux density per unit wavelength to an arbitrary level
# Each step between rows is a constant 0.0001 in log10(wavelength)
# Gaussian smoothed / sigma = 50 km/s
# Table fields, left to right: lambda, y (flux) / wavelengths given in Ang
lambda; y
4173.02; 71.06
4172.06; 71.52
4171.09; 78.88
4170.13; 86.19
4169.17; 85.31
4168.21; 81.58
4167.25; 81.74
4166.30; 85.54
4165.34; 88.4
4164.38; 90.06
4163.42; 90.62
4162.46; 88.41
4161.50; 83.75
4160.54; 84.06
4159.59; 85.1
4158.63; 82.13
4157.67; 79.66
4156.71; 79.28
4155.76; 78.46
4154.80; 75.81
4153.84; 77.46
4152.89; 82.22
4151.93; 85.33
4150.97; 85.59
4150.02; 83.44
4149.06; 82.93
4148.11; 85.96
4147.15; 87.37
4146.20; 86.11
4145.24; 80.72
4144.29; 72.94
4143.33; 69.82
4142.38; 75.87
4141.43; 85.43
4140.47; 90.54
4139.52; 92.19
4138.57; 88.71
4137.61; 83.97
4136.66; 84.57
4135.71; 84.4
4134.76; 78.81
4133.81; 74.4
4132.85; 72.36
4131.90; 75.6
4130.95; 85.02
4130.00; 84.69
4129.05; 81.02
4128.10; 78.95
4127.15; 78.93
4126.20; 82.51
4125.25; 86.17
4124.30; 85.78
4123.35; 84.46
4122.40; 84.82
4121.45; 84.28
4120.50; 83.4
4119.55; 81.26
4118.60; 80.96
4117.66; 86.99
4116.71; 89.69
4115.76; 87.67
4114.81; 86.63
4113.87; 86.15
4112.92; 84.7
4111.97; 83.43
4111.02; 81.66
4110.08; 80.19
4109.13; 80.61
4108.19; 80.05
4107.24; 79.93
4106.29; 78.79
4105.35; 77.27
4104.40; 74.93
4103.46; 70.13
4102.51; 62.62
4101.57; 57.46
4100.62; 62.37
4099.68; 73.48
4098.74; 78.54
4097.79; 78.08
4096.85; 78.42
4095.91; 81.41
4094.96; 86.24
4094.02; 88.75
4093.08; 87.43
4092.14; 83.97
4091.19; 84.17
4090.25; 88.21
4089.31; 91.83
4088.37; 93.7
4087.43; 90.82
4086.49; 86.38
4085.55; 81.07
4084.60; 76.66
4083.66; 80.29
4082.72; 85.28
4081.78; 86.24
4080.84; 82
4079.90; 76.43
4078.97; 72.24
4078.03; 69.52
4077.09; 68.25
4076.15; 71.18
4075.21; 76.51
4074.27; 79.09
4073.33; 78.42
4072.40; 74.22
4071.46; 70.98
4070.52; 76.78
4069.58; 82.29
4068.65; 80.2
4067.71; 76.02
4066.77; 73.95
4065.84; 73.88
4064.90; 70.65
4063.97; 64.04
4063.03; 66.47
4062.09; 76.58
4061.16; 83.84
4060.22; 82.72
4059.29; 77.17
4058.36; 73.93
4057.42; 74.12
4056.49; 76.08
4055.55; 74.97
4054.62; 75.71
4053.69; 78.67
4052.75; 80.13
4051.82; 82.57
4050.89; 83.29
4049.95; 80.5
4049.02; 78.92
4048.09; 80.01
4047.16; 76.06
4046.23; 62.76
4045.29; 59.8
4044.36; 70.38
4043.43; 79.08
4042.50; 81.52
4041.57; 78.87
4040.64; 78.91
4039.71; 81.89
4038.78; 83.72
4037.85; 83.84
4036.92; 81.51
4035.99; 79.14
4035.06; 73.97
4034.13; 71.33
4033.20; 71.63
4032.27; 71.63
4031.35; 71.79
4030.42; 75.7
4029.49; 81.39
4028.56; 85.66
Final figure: 17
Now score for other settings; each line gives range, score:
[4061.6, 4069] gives 4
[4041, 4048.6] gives 1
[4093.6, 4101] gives -26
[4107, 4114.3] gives 6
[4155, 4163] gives 10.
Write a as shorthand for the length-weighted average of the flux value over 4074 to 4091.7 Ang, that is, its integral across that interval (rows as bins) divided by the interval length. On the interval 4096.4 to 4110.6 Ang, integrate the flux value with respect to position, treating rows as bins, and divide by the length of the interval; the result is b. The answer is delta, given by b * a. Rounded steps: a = 81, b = 74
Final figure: 6017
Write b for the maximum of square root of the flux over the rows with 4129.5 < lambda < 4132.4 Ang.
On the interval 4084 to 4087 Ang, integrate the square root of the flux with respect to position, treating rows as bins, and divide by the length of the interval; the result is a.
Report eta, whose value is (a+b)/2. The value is 9.11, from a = 9.00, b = 9.22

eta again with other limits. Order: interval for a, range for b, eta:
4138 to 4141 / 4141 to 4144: 9.36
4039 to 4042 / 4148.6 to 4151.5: 9.10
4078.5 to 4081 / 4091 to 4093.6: 9.05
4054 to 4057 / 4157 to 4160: 8.97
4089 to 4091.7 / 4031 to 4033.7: 8.91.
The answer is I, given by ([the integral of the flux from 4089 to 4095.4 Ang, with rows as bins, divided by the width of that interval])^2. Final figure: 7598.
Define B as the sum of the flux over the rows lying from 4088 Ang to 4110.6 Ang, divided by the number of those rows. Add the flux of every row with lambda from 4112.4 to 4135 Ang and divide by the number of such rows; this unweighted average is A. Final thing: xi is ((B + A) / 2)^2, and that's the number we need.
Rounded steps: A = 82.7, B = 79.1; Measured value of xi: 6547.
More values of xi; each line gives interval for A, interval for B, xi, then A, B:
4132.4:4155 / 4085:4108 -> 6544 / 82.0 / 79.8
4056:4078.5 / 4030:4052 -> 5737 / 74.9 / 76.6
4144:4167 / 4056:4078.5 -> 6262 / 83.4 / 74.9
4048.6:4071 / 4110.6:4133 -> 6402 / 76.8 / 83.2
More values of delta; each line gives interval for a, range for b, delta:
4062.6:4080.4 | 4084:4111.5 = 5890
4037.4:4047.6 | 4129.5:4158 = 6211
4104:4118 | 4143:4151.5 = 6754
